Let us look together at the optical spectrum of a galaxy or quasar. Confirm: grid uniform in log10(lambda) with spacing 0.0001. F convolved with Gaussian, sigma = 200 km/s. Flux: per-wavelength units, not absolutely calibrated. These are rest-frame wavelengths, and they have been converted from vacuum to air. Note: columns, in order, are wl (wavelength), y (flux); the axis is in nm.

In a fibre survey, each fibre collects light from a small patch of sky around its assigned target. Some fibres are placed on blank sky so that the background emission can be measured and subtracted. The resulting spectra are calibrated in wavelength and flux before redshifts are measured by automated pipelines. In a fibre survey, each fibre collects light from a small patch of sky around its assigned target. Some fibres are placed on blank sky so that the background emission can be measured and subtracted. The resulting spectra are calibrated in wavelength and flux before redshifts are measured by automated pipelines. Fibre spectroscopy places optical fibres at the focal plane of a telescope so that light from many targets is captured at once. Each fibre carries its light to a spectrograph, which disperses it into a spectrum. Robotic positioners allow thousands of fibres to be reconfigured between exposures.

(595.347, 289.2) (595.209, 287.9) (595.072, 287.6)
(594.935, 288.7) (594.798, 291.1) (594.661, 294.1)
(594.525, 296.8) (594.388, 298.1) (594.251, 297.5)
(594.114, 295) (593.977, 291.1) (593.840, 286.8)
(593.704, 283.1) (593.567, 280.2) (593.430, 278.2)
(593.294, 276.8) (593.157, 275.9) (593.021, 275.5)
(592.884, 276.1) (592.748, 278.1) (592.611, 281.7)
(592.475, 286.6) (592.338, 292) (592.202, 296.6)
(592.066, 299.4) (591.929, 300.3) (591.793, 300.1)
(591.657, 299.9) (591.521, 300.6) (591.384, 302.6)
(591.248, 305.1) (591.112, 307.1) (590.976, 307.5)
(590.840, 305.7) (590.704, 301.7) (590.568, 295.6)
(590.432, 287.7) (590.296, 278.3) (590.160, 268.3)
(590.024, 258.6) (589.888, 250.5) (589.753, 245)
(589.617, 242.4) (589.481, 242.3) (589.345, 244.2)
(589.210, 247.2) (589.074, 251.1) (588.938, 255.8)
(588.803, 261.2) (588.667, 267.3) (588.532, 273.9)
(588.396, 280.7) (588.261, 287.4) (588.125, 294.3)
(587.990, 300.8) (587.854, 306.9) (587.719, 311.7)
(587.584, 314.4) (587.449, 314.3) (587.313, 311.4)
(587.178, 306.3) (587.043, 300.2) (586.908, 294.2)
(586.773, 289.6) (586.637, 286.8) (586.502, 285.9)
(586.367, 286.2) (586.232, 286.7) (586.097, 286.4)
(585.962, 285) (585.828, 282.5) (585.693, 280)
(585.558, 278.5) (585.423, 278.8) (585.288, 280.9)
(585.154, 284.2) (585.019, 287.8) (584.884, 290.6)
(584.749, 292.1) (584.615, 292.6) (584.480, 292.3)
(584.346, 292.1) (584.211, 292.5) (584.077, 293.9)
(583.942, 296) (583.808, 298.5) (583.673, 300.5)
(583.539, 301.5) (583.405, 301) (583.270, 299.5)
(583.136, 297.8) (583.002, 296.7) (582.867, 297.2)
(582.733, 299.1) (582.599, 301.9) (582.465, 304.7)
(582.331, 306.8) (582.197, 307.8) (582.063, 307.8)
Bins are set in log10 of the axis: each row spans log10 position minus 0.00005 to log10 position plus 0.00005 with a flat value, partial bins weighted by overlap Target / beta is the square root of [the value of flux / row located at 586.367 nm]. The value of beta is 16.9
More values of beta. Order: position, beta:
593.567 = 16.7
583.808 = 17.3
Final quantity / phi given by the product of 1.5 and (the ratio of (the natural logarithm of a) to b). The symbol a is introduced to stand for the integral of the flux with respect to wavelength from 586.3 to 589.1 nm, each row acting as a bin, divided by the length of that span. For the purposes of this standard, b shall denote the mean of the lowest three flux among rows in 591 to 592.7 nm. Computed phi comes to 0.0297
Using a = 290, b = 287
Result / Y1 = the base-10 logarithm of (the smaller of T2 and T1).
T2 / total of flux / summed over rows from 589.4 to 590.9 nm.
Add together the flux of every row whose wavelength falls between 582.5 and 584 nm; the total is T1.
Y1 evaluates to 3.47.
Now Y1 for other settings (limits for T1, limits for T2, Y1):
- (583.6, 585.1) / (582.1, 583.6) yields 3.51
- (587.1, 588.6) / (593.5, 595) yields 3.51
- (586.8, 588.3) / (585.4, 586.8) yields 3.50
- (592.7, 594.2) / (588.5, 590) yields 3.44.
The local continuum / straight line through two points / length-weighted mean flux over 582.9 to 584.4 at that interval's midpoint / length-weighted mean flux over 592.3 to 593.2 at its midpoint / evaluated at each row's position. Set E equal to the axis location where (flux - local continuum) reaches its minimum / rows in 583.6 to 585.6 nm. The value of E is 585.558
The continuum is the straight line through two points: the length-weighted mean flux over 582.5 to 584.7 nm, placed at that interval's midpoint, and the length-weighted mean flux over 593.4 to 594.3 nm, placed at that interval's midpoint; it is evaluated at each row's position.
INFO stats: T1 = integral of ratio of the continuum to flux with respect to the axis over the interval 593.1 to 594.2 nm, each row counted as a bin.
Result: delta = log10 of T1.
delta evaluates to 0.05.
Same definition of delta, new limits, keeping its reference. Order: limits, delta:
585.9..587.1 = 0.09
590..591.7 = 0.23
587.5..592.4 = 0.71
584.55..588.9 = 0.65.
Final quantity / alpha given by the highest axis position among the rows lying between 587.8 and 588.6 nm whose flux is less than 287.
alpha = 588.532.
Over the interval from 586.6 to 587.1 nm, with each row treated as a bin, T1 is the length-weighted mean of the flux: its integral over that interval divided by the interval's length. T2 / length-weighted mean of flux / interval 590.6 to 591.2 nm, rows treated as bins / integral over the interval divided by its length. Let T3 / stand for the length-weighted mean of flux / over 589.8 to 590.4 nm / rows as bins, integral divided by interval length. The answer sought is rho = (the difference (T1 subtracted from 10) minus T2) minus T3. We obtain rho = -852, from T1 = 293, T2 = 305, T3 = 265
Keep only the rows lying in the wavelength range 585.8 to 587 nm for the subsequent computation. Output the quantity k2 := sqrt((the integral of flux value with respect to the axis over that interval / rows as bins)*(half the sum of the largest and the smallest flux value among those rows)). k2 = 315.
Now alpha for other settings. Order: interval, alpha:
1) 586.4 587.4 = 586.637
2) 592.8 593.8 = 593.704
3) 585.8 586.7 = 586.637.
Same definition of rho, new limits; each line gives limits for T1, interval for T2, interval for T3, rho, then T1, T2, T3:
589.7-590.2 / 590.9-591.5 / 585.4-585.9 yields -831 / 255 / 305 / 280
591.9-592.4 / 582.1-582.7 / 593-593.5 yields -869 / 297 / 305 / 277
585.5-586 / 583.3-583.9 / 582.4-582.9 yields -873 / 282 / 300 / 301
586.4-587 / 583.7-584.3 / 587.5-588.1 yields -882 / 289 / 295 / 308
